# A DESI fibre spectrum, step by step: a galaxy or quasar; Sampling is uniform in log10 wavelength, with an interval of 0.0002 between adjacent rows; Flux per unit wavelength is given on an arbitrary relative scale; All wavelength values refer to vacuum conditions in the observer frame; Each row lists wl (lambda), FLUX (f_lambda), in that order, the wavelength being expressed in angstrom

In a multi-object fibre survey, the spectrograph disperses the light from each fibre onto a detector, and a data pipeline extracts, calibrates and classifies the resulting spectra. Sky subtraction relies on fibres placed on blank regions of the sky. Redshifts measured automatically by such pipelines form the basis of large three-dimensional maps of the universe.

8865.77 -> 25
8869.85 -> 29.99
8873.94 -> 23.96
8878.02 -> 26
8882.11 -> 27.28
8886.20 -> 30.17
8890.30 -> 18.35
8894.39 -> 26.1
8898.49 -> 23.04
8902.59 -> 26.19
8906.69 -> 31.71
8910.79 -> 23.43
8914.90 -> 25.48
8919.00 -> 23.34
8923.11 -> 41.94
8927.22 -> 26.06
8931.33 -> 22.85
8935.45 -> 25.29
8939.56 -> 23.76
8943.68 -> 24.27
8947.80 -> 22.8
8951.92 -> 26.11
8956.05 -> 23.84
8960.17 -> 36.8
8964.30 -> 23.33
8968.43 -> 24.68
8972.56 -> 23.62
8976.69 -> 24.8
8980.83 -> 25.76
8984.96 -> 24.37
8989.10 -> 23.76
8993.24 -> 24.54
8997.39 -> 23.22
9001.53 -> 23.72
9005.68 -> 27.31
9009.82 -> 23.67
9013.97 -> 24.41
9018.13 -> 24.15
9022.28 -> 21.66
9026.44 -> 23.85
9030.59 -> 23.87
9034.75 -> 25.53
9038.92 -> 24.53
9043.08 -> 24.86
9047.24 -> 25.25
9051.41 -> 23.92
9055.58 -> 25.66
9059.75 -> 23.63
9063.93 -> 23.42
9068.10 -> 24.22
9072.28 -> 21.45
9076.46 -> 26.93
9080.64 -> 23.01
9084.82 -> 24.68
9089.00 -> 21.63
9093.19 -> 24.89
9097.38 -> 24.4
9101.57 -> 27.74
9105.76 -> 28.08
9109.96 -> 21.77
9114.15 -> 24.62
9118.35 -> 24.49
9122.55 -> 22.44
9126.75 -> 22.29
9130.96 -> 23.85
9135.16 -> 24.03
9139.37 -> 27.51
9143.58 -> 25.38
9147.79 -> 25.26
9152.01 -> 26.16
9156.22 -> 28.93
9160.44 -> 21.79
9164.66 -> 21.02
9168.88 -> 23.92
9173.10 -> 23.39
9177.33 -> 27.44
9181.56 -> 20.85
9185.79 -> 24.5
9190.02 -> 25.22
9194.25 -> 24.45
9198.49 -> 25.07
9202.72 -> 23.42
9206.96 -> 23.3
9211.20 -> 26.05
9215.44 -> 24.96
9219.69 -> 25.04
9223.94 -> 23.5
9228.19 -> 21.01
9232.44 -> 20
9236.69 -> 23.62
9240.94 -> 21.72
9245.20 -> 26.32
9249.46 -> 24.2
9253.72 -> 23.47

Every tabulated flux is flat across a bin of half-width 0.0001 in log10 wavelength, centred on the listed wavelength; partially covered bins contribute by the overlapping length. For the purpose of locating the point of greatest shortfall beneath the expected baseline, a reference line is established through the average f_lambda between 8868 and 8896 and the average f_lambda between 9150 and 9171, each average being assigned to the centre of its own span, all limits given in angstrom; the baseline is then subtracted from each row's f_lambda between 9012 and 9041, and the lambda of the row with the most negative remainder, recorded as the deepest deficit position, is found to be 9022.28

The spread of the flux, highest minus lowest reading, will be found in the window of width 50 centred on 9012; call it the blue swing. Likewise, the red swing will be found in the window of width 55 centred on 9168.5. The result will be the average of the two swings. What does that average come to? 6.9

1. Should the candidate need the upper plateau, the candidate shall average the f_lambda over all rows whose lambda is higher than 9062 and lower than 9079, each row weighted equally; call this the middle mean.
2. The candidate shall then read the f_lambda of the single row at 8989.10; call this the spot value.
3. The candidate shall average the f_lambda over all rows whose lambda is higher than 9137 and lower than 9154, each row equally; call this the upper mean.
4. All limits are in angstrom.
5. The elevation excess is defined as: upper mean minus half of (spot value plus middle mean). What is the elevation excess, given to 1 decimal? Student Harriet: 2.2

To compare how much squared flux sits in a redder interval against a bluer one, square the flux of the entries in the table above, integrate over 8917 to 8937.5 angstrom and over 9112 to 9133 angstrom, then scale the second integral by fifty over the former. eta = 34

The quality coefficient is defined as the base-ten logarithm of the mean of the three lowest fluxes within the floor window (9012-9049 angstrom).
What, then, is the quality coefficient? 1.36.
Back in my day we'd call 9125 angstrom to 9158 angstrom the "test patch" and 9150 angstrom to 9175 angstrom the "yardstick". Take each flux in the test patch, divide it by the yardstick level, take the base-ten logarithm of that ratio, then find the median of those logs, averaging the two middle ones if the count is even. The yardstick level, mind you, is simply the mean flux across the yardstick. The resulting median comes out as 0.020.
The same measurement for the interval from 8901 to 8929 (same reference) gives 0.032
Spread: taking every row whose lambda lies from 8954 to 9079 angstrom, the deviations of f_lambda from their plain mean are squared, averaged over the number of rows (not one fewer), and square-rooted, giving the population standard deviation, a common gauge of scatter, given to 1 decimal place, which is 2.6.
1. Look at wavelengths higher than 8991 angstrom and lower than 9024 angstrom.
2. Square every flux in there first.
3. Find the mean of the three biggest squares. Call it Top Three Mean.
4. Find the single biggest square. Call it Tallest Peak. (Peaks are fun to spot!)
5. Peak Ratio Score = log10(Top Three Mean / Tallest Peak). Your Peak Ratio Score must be -0.061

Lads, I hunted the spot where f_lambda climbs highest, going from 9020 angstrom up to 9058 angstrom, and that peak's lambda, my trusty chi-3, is 9055.58 angstrom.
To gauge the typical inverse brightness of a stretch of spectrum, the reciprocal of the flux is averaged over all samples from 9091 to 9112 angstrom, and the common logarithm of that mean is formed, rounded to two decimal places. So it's -1.40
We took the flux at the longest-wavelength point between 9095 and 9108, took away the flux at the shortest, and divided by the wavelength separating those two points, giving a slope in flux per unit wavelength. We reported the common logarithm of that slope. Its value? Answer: -0.36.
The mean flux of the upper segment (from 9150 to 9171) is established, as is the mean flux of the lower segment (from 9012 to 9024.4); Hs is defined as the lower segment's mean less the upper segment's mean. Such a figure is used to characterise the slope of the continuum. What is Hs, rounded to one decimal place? -1.0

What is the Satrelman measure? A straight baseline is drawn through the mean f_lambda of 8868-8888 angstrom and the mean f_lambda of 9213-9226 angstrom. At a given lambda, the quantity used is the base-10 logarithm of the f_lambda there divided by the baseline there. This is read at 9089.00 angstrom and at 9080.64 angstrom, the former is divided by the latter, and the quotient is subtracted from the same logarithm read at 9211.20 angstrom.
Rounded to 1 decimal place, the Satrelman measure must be -1.5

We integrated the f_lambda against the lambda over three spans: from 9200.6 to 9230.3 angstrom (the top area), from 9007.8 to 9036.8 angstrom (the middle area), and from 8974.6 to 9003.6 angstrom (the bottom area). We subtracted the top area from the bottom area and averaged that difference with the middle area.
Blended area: 344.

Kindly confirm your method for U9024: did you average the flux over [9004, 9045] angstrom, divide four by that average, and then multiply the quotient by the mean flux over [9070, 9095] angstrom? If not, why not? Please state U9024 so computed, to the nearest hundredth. 3.90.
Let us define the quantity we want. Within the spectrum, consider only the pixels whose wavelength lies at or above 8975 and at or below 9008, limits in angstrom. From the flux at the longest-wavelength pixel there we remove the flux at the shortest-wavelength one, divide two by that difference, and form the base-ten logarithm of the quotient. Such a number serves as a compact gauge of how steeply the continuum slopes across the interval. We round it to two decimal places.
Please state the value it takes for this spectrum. -0.10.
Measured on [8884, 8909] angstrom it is 0.11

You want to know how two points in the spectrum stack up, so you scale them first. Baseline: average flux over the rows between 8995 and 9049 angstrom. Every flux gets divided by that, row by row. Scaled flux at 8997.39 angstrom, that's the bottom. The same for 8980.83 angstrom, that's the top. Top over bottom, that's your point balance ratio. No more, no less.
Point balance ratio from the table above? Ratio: 1.11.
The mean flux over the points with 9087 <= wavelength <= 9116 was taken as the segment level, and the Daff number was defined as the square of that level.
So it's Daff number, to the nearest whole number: 612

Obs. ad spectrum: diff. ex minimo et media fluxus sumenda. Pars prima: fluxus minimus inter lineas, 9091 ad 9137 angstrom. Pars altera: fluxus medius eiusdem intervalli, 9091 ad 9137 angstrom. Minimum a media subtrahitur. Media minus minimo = 2.6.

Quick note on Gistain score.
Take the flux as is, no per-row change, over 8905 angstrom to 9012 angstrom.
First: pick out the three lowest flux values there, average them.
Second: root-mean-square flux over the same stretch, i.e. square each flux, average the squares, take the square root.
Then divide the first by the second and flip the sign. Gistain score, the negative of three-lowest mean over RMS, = -0.878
